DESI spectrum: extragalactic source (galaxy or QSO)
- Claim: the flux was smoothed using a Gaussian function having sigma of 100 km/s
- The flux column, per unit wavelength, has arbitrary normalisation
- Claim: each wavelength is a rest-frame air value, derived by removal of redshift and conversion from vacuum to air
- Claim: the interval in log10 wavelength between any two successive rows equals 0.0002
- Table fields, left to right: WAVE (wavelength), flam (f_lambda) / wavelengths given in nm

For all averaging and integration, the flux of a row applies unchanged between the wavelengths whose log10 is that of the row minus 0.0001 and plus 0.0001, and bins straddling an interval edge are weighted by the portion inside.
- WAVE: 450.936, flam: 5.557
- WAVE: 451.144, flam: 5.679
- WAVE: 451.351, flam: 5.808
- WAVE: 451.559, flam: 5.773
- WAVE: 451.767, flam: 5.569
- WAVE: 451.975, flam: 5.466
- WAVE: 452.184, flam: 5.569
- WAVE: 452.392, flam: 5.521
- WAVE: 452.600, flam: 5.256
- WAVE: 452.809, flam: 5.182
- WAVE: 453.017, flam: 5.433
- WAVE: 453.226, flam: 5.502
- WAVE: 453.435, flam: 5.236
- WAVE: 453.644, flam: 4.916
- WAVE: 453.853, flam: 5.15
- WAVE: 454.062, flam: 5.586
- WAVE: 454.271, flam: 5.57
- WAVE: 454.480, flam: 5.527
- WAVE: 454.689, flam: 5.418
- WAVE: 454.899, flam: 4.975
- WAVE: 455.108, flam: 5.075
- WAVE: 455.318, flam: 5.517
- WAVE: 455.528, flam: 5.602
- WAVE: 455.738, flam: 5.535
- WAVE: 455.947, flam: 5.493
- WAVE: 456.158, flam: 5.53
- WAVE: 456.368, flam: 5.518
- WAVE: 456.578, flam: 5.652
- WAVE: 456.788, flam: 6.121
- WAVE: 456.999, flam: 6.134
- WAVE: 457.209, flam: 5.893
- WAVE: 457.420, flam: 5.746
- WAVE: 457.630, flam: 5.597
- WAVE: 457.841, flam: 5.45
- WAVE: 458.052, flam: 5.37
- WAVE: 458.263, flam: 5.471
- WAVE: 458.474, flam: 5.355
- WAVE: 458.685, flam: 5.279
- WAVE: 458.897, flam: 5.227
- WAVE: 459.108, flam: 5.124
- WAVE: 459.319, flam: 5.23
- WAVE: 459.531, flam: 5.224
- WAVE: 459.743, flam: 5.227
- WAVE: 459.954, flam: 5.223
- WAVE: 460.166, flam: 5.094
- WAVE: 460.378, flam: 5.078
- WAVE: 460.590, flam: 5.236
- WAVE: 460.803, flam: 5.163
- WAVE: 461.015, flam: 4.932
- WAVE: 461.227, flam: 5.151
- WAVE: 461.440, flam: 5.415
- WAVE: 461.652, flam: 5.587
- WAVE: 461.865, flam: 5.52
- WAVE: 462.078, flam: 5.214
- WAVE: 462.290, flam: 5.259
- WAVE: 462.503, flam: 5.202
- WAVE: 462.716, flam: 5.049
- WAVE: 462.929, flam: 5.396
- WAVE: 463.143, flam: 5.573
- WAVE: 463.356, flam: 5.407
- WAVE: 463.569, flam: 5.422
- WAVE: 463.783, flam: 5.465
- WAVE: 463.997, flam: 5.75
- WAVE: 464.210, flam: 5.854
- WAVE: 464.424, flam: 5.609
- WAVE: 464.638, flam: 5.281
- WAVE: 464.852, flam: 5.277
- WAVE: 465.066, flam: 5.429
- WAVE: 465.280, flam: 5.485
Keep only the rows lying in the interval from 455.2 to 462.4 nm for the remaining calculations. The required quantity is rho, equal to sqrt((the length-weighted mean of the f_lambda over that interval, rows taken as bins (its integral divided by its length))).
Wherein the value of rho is 2.33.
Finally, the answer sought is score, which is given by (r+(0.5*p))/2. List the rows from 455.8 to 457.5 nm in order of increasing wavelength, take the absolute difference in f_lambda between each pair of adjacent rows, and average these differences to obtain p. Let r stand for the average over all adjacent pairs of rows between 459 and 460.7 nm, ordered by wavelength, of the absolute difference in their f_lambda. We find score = 0.068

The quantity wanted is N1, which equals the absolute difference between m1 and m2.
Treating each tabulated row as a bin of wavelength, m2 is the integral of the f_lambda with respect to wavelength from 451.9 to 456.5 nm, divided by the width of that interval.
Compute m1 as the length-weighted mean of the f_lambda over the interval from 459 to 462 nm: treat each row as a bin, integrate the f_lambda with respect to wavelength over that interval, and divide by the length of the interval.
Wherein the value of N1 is 0.16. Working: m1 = 5.23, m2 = 5.39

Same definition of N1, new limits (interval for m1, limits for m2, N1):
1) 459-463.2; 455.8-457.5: 0.51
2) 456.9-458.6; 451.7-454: 0.28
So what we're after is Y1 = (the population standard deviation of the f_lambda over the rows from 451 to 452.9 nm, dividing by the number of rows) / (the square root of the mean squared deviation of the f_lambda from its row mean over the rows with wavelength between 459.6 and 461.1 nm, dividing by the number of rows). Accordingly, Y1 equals 2.0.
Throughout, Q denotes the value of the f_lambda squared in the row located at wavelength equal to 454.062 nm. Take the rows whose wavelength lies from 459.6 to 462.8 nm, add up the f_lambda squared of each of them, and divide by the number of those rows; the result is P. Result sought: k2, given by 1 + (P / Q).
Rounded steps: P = 27.3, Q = 31.2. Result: 1.88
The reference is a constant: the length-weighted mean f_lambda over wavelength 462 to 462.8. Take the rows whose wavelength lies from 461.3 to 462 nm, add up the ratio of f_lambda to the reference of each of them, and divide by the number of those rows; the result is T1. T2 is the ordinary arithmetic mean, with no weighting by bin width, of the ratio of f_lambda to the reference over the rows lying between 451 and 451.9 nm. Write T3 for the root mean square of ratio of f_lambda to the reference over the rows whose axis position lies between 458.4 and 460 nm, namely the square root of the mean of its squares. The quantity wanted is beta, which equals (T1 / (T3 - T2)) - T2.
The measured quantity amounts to -13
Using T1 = 1.06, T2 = 1.100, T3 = 1.01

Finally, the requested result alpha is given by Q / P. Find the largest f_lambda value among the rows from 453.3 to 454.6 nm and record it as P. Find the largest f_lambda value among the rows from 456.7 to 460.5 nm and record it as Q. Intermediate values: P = 5.586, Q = 6.134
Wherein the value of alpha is 1.10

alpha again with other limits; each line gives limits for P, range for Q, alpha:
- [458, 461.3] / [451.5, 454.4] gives 1.06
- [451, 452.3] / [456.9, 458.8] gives 1.06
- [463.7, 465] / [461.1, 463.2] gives 0.95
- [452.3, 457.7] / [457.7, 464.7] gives 0.95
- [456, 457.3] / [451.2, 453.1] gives 0.95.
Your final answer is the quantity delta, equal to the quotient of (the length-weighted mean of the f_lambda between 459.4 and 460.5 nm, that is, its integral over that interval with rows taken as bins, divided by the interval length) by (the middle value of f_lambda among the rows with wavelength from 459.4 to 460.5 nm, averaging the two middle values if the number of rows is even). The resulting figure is 0.990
